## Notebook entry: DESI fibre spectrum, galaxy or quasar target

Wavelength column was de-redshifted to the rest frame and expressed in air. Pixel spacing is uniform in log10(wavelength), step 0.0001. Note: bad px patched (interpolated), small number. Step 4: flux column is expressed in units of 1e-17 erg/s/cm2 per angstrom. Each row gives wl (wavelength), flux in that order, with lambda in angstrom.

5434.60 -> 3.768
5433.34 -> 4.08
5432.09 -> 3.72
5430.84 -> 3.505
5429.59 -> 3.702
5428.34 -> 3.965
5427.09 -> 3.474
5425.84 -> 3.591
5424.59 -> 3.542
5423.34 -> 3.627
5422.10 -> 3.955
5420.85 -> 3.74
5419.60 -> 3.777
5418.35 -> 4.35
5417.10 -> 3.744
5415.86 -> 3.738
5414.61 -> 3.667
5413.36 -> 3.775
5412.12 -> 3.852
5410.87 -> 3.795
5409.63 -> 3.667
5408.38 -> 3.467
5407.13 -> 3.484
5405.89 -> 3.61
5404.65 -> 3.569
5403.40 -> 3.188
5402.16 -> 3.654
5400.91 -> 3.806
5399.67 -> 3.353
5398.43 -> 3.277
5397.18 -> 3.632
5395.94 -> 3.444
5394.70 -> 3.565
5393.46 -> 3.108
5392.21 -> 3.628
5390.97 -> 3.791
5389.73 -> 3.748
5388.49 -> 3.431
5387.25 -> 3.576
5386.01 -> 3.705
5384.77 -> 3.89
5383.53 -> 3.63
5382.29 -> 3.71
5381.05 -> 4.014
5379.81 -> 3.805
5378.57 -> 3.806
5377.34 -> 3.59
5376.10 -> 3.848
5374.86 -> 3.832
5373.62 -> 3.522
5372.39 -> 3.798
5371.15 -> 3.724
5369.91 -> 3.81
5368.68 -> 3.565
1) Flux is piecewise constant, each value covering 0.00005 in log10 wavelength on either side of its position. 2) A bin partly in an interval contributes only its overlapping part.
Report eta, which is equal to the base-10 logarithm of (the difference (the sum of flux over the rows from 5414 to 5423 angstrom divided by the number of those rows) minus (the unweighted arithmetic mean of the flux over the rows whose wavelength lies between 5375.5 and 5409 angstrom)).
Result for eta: -0.6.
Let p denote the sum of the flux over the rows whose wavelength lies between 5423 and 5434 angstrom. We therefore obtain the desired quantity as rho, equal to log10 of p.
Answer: 1.521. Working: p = 33.2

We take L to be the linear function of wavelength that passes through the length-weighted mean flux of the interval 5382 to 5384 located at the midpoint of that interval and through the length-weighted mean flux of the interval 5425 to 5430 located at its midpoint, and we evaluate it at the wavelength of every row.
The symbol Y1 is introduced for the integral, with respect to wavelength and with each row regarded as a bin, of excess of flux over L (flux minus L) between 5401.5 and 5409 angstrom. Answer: -1.3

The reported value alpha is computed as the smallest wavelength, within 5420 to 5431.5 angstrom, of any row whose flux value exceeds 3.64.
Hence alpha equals 5420.85 angstrom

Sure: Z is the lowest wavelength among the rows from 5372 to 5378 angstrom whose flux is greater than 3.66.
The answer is 5372.39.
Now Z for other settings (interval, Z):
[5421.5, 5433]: 5422.10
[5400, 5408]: 5400.91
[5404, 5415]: 5409.63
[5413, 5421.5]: 5413.36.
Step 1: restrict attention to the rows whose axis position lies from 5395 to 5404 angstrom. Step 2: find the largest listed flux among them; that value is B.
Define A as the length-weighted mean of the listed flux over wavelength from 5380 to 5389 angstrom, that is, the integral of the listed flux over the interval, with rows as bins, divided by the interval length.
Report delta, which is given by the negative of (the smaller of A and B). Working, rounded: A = 3.72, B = 3.806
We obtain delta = -3.72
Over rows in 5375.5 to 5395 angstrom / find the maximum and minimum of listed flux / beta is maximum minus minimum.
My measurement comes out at 0.91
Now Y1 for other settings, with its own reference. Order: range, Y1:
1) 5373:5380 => 0.5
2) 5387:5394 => -0.8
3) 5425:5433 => 0.0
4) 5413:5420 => 1.2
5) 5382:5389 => -0.1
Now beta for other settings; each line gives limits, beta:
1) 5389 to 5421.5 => 1.24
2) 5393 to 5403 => 0.70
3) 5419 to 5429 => 0.49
